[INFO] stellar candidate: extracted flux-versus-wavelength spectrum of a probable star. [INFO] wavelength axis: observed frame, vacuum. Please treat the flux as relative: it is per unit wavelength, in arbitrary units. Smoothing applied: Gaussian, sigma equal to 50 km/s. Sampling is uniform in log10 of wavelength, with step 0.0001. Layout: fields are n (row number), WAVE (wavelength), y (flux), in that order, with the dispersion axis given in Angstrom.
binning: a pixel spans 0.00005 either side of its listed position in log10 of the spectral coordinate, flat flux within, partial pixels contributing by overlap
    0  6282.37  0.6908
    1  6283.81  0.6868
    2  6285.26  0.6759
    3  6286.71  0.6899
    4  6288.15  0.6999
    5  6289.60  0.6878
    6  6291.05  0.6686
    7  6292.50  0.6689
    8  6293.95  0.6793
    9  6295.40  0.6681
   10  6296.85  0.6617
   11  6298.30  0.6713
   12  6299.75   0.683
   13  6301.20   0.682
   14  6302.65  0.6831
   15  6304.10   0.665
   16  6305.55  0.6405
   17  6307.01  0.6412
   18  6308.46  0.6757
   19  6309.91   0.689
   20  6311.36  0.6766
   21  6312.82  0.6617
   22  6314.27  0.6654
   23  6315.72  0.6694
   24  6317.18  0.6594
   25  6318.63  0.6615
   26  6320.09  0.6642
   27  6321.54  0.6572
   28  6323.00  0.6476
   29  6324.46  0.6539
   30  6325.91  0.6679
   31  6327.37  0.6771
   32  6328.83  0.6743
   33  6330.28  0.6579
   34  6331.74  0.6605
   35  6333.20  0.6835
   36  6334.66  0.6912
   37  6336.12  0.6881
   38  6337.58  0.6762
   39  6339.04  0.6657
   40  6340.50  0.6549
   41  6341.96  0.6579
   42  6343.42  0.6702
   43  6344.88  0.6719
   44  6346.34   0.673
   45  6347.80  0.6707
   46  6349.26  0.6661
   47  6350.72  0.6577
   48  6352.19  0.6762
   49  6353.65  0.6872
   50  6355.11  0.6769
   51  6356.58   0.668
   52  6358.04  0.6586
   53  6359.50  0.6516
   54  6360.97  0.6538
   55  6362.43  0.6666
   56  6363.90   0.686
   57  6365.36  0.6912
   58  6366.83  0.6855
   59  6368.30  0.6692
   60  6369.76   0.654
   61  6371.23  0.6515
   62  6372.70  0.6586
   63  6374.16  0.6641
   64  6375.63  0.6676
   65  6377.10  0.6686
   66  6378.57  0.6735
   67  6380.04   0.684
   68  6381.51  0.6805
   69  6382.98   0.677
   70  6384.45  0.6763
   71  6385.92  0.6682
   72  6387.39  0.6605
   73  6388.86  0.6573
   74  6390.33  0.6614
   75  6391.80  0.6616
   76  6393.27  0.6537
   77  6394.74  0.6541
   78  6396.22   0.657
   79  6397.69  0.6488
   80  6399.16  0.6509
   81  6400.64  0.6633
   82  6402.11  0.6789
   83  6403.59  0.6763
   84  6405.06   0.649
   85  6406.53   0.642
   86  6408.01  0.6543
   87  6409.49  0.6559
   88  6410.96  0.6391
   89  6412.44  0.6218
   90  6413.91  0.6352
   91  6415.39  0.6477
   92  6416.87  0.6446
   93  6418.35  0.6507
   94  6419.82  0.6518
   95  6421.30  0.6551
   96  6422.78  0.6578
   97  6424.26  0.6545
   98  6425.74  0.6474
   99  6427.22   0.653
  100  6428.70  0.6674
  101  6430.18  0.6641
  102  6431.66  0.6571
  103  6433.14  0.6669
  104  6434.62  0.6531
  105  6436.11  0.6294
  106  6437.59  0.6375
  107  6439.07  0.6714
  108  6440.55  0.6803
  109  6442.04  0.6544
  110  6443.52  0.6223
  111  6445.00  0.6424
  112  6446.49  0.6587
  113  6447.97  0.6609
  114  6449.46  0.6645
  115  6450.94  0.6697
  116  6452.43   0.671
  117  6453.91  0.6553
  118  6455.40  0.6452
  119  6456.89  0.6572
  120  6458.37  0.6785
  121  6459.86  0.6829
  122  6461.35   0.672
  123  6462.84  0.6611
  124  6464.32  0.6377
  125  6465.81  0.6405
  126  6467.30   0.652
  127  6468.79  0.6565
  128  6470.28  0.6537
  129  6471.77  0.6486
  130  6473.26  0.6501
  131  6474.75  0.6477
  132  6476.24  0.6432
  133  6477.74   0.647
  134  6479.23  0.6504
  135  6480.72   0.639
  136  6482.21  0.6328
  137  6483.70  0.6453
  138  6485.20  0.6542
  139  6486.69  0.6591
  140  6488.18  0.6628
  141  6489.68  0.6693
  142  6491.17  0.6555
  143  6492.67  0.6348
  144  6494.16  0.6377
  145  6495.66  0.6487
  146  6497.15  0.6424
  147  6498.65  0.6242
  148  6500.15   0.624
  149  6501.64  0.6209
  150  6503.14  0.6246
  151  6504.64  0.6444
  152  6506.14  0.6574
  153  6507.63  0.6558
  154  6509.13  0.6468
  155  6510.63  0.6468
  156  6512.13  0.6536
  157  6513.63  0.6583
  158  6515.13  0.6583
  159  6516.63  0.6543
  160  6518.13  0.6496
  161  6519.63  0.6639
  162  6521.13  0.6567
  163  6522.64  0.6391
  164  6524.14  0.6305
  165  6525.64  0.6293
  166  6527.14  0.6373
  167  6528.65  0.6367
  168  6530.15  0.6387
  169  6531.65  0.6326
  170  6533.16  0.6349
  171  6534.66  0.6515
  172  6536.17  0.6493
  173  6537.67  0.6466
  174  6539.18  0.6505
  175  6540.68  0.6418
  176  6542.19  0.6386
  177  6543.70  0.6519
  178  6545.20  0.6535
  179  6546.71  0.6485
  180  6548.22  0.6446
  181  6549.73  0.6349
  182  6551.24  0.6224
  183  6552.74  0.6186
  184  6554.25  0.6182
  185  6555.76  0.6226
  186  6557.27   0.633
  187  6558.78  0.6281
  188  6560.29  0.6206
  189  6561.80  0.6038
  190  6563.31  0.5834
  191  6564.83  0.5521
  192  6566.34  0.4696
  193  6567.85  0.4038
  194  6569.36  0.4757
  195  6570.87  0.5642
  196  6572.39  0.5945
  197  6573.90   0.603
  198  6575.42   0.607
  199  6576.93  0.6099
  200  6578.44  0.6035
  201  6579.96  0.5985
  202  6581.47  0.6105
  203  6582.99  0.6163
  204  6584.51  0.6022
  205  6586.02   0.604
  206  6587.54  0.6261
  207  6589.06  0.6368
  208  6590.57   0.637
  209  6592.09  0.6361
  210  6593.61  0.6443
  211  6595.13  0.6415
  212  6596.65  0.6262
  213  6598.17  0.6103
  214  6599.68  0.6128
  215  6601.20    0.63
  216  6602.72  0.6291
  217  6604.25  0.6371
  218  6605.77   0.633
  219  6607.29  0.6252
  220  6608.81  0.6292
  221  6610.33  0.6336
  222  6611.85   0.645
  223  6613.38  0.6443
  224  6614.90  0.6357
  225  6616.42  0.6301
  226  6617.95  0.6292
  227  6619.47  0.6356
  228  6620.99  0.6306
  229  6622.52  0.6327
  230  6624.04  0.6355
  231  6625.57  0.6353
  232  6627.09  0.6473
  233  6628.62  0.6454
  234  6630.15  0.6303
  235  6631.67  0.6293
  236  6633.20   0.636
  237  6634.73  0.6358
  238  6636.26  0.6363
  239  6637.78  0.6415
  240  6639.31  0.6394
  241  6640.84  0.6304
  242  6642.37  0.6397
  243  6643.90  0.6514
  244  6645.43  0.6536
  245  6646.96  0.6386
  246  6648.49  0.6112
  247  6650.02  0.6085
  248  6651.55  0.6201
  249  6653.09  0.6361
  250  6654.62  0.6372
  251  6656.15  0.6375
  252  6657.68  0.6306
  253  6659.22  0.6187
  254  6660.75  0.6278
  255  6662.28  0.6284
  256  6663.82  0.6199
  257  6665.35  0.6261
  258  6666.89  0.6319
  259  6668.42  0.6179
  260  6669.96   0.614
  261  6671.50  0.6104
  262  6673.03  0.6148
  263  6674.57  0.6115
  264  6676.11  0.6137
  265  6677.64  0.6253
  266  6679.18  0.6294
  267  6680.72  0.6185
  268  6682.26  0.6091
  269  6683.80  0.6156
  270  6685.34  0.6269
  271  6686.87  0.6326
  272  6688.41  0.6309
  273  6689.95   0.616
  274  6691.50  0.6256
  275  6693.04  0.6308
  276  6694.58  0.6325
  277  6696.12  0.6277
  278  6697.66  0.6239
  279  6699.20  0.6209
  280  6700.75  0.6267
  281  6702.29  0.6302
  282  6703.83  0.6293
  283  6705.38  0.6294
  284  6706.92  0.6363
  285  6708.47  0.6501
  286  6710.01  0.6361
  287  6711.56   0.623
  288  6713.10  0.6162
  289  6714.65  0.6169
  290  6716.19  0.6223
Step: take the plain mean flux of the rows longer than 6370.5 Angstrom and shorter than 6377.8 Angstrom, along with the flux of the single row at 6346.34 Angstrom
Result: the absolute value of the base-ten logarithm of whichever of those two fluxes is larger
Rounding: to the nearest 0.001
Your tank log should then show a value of 0.172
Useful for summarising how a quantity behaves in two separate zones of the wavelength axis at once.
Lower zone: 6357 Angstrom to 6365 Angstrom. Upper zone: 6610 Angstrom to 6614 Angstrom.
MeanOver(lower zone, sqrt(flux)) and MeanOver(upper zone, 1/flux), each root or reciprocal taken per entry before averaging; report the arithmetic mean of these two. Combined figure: 1.19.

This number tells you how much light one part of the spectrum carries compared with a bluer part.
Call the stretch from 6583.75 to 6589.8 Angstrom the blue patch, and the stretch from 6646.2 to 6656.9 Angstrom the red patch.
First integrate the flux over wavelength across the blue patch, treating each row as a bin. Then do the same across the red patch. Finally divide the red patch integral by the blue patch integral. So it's 1.80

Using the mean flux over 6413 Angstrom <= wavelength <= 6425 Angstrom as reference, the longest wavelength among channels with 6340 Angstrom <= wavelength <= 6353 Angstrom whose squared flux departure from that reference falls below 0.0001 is 6350.72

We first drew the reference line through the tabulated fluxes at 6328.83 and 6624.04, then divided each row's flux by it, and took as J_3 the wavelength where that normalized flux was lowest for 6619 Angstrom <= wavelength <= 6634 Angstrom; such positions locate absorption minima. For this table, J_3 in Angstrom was 6620.99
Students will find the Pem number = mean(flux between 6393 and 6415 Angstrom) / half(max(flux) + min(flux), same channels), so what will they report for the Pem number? 1.00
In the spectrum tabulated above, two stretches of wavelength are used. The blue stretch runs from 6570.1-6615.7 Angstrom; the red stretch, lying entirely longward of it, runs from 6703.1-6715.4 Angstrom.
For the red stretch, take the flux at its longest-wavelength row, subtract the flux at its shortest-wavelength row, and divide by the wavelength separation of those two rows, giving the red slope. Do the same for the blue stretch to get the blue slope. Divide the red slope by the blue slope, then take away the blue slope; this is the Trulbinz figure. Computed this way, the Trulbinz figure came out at -1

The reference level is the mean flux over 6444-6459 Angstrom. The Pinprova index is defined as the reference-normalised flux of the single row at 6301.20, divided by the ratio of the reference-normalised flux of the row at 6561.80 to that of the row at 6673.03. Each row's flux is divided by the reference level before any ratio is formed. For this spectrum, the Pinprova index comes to 1.05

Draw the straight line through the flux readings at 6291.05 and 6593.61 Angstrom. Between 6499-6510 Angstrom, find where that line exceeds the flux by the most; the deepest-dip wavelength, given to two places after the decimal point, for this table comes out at 6501.64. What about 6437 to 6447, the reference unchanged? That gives 6443.52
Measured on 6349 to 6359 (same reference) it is 6350.72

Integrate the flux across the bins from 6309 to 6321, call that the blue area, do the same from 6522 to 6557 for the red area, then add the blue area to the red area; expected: 30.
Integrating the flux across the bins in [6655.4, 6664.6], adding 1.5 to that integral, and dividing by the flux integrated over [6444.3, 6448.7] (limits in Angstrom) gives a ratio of 2.5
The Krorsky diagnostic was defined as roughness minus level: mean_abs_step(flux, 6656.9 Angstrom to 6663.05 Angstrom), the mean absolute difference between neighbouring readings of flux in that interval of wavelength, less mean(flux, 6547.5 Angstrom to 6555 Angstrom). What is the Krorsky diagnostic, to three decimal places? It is -0.621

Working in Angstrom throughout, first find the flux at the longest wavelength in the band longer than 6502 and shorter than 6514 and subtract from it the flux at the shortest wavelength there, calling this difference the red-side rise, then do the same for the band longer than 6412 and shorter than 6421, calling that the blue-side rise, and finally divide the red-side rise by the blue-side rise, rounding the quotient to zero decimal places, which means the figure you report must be 1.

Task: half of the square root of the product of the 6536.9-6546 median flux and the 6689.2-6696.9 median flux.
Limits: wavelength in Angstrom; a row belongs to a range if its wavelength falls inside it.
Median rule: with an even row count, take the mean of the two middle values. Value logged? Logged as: 0.319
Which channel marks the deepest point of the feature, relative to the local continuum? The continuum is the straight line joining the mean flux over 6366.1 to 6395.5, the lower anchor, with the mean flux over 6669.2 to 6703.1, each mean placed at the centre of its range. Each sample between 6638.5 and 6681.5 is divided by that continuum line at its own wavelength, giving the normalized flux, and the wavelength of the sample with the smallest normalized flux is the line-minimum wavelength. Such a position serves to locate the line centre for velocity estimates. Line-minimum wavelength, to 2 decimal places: 6650.02 Angstrom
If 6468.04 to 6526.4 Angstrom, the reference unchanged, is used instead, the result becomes 6501.64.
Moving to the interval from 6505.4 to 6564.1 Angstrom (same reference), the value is 6563.31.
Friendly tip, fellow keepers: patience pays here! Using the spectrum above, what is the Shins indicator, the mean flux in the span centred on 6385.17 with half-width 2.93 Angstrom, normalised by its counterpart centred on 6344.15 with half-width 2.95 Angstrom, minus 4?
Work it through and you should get -2.997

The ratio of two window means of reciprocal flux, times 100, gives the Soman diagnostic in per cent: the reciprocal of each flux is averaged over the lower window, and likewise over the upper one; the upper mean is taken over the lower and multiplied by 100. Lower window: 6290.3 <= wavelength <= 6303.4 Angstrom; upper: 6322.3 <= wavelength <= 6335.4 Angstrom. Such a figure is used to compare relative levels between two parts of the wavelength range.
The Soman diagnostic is 101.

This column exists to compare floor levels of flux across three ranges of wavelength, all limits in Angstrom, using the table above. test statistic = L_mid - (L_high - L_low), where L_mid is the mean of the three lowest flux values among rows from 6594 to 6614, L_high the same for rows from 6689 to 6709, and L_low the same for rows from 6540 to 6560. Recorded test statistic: 0.62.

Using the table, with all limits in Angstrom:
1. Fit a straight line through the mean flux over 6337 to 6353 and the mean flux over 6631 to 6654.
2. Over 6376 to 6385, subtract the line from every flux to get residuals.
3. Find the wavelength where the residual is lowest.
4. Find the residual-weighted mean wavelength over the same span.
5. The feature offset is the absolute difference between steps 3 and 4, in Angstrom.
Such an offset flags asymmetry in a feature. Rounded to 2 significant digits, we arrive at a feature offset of 4.1 Angstrom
